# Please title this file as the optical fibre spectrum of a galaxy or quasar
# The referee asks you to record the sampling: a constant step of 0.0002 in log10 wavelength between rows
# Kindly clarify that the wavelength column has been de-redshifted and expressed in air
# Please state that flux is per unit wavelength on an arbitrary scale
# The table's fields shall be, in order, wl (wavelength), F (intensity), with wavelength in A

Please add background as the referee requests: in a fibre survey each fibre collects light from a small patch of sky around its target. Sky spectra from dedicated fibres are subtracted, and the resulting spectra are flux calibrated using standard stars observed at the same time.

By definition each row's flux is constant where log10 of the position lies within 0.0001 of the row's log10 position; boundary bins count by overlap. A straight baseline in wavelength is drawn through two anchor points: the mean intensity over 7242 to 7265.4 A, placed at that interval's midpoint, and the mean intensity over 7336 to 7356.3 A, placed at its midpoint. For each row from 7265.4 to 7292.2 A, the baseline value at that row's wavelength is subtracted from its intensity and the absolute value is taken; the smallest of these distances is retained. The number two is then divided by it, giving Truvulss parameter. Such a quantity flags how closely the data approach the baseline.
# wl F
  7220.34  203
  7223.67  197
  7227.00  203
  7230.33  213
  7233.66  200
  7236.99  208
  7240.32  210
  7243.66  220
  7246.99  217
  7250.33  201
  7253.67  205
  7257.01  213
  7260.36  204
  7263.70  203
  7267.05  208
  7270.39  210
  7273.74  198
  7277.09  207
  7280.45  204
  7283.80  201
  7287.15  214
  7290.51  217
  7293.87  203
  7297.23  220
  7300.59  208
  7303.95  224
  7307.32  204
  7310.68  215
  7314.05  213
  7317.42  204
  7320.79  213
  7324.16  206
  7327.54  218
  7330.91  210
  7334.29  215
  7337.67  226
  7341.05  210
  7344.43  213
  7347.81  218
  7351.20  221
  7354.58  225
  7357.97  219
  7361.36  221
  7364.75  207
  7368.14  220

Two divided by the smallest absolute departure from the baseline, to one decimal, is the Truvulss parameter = 2.6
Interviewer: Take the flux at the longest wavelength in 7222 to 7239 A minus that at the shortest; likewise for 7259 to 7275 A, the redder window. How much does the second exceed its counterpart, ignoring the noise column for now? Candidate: -17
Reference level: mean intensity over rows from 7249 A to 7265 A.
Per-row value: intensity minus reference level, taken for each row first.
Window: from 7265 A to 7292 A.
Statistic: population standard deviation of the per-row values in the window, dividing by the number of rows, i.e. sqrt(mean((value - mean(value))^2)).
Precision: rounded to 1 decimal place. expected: 6.0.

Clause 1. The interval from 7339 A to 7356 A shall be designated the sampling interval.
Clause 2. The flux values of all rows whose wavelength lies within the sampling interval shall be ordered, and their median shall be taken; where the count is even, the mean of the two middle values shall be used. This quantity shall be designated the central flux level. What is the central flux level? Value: 218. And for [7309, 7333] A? 213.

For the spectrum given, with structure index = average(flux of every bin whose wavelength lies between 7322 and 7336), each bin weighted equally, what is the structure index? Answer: 212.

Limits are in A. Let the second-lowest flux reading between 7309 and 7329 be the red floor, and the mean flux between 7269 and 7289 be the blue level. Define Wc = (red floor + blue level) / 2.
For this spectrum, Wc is 206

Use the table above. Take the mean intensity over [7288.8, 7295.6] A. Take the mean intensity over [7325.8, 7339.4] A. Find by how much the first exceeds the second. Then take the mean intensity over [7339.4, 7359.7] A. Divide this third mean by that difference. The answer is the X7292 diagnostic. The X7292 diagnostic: -30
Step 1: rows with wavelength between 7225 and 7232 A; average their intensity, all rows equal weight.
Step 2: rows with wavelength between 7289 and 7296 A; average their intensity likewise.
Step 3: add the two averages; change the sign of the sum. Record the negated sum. -418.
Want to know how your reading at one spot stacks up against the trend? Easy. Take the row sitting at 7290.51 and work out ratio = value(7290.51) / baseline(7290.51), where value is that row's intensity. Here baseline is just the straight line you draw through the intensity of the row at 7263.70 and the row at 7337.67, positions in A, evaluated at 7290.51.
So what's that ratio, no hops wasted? 1.03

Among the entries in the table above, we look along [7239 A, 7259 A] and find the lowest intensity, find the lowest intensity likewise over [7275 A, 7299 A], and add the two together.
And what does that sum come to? 402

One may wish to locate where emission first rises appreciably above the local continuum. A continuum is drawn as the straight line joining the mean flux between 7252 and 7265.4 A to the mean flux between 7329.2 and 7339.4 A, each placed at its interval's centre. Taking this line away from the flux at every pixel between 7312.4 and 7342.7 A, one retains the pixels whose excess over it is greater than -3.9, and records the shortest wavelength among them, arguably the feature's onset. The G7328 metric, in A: 7314.05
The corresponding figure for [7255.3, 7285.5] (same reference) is 7257.01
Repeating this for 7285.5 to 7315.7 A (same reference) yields 7287.15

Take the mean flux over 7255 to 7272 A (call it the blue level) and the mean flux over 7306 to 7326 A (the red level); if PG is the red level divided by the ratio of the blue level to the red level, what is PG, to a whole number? 211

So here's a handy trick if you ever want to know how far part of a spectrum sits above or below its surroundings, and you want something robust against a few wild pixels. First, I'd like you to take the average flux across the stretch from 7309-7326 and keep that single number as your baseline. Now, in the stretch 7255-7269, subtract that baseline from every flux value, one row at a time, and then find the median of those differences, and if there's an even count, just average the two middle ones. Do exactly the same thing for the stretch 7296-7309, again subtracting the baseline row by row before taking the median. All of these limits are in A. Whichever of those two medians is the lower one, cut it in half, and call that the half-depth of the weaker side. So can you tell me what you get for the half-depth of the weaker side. -2.1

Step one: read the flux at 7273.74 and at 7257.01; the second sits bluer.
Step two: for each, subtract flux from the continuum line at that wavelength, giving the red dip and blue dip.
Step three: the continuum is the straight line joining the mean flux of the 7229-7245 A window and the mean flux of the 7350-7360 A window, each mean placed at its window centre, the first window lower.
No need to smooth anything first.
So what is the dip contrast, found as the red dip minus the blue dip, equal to 17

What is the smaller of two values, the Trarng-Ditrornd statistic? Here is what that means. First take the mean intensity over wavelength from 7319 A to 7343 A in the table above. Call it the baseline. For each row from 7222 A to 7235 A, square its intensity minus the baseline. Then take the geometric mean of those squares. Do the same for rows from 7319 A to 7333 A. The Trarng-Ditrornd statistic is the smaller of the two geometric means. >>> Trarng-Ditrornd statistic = 11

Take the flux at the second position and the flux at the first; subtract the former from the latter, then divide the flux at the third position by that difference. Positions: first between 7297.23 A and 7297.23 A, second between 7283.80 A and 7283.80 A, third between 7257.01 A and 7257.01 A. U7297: 11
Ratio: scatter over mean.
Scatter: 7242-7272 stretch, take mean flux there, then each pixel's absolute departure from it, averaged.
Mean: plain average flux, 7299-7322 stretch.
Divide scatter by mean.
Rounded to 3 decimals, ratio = 0.025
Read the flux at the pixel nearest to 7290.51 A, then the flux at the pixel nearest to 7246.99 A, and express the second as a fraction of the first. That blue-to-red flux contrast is 1.00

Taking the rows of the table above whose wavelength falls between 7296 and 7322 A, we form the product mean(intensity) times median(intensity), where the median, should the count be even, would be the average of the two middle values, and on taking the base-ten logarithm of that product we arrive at 4.66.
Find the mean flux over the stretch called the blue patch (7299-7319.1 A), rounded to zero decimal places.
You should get 211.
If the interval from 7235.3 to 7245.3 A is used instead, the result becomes 213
